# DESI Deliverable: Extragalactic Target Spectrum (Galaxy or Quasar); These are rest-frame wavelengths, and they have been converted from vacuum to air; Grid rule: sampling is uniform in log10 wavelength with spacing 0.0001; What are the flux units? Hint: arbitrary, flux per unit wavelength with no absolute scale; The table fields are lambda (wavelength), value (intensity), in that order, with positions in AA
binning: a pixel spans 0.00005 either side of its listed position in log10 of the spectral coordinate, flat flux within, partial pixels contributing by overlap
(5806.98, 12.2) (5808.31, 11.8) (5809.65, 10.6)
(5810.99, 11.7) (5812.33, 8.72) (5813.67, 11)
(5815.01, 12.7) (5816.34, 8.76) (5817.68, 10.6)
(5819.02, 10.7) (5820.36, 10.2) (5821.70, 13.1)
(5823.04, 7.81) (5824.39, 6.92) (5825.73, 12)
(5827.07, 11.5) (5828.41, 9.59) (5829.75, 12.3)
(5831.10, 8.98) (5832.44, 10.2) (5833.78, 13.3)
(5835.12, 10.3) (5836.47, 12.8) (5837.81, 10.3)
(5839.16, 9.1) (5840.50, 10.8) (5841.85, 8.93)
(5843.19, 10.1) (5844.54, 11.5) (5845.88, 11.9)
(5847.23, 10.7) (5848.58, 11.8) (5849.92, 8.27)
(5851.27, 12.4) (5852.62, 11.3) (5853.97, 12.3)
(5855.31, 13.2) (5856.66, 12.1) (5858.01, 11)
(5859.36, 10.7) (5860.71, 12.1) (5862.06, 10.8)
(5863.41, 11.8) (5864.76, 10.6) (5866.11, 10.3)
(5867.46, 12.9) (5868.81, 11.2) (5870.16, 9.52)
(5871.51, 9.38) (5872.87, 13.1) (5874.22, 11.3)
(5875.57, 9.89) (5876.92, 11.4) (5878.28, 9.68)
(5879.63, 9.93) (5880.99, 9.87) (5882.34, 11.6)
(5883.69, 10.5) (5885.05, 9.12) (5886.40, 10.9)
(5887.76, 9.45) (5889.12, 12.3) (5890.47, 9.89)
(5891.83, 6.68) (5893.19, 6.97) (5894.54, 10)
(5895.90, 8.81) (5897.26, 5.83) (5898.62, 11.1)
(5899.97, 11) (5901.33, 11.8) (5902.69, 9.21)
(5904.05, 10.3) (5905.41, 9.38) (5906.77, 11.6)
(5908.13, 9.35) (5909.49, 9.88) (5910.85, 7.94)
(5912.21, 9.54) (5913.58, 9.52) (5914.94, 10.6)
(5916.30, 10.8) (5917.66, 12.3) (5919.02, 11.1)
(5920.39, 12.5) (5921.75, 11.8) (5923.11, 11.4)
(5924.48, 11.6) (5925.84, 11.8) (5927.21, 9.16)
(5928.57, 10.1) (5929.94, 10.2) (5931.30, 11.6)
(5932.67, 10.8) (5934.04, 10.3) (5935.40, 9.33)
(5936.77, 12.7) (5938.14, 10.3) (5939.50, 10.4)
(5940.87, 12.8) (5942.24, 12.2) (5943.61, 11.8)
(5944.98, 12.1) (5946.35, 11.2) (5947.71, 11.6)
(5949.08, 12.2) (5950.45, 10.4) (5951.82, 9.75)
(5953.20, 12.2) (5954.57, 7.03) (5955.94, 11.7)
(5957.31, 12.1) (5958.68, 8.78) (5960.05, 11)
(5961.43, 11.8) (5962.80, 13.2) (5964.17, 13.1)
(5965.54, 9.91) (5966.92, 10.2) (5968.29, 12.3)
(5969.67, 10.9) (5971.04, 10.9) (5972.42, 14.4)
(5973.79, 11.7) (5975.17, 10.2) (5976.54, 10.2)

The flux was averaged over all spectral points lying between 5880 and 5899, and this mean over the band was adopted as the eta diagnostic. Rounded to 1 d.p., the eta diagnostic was 9.5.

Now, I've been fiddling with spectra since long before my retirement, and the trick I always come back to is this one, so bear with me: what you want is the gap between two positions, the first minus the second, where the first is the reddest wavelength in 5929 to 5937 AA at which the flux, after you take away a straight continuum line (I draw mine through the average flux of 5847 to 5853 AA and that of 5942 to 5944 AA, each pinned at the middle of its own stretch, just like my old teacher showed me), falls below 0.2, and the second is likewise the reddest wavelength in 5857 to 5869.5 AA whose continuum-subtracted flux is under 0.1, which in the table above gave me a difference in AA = 66.6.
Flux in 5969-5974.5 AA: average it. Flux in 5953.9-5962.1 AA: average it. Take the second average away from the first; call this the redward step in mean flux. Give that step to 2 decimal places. 1.57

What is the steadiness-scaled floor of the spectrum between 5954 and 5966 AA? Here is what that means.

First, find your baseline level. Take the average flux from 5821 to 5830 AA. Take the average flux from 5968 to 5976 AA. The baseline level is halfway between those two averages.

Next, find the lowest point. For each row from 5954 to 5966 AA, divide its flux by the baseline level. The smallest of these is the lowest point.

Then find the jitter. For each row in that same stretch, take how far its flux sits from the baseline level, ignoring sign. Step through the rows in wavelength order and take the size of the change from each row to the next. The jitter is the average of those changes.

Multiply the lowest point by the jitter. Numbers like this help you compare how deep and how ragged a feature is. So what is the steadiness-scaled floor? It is 0.82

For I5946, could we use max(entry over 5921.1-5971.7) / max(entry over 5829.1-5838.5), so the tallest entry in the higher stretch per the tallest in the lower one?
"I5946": 0.99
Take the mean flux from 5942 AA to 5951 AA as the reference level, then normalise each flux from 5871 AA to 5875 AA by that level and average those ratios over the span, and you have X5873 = 0.97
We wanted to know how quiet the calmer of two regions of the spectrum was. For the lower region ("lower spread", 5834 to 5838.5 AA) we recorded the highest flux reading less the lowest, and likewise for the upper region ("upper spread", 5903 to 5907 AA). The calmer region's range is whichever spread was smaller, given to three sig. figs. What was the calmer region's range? 2.22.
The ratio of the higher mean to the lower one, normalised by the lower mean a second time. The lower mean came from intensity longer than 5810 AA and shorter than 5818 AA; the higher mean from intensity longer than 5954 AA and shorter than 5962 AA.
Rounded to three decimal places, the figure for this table 0.093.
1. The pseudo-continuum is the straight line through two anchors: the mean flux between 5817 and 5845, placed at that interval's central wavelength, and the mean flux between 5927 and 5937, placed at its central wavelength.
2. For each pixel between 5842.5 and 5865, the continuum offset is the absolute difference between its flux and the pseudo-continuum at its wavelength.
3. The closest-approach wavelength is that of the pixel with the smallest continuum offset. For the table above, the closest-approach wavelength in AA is 5864.76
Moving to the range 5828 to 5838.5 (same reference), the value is 5837.81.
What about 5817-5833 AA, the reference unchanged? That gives 5817.68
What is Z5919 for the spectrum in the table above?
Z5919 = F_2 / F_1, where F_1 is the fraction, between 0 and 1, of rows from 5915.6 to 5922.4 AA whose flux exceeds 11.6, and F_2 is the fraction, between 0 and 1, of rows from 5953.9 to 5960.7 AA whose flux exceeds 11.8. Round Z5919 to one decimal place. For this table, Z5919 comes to 0.3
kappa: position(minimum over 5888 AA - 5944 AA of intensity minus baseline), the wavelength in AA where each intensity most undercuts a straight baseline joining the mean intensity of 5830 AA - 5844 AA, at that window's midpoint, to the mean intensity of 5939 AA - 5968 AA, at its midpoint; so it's 5897.26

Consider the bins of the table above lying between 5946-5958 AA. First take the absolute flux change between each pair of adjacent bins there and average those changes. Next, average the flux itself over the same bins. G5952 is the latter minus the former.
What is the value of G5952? 8.89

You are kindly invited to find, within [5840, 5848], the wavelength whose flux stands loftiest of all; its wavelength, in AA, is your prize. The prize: 5845.88 AA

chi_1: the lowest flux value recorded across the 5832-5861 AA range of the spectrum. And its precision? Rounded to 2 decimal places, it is 8.27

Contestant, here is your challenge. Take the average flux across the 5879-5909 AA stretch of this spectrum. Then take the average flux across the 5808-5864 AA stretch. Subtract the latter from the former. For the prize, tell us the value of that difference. -1.1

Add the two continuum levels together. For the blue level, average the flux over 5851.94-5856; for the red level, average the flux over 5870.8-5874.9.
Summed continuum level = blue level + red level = 23.5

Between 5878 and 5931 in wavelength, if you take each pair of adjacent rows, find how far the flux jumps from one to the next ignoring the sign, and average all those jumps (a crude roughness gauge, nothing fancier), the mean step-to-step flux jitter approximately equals 1.41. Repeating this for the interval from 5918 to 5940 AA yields 1.07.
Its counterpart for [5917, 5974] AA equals 1.44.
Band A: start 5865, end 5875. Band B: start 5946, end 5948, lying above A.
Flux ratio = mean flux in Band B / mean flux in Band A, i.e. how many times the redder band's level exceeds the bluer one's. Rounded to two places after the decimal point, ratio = 1.03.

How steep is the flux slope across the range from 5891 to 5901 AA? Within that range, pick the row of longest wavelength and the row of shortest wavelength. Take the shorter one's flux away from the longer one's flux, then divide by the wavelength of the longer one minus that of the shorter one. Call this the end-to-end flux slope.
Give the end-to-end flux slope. 0.5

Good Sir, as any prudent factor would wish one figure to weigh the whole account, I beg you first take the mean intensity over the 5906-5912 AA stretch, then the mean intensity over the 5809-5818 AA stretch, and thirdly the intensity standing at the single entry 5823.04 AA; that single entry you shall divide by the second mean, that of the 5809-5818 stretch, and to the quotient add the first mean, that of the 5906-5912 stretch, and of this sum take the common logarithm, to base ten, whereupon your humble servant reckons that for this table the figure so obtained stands 1.02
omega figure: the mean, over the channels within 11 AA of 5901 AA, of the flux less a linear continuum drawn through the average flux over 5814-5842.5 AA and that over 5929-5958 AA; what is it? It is -1.5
